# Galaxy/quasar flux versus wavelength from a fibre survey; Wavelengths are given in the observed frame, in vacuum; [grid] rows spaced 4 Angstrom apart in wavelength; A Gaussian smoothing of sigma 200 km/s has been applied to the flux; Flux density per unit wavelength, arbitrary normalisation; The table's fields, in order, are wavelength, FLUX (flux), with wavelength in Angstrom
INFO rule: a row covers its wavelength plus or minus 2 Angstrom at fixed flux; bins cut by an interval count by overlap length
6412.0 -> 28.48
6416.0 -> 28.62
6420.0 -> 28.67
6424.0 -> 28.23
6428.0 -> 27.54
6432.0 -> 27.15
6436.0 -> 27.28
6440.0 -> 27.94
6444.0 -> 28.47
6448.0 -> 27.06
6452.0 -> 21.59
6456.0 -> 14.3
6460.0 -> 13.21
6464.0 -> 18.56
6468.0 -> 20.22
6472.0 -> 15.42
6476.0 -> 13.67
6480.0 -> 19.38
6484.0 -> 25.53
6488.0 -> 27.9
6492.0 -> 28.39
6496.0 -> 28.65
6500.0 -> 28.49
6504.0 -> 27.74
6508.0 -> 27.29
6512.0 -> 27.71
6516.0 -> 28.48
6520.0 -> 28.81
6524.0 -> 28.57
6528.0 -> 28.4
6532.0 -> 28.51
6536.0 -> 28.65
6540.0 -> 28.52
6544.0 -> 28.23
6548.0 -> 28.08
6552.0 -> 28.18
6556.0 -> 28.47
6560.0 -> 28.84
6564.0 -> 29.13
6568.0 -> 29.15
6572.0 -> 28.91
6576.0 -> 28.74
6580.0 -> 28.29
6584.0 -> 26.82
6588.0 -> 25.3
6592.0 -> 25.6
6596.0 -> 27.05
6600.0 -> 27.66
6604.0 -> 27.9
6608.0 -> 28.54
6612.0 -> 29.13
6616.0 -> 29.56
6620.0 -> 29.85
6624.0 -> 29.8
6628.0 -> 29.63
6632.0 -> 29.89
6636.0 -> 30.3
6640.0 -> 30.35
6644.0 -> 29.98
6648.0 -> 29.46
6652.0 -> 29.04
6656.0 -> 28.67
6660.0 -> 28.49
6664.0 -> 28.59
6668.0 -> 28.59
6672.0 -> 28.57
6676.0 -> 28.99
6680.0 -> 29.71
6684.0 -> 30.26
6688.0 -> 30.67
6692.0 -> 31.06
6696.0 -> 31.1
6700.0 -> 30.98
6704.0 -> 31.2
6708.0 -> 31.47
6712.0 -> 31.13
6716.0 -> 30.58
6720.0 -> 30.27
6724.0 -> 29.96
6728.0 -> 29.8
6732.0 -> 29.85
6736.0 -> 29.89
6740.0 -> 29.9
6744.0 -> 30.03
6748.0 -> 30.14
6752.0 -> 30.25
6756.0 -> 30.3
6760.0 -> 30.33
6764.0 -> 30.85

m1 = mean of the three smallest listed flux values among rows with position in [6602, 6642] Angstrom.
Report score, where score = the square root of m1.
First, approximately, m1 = 28.5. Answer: 5.34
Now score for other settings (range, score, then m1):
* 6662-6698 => 5.35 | 28.6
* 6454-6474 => 3.78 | 14.3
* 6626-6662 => 5.36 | 28.7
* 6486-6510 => 5.26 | 27.6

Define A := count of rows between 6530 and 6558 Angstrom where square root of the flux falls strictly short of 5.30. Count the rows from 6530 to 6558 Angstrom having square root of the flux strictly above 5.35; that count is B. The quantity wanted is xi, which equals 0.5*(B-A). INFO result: 0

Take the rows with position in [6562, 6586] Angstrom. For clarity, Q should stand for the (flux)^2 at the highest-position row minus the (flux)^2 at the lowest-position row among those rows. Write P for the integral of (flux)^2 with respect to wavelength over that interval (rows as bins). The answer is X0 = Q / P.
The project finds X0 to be -0.0066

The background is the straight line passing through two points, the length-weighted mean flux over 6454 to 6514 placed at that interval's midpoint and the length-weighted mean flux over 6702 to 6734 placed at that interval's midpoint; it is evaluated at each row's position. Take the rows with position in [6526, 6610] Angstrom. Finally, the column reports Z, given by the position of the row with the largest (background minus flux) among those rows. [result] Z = 6588.0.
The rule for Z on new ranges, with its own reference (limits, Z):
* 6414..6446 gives 6436.0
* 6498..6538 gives 6508.0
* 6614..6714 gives 6672.0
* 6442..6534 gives 6476.0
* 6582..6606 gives 6588.0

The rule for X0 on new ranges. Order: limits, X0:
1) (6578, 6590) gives -0.0185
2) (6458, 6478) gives 0.0023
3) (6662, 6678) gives 0.0017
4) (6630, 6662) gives -0.0029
